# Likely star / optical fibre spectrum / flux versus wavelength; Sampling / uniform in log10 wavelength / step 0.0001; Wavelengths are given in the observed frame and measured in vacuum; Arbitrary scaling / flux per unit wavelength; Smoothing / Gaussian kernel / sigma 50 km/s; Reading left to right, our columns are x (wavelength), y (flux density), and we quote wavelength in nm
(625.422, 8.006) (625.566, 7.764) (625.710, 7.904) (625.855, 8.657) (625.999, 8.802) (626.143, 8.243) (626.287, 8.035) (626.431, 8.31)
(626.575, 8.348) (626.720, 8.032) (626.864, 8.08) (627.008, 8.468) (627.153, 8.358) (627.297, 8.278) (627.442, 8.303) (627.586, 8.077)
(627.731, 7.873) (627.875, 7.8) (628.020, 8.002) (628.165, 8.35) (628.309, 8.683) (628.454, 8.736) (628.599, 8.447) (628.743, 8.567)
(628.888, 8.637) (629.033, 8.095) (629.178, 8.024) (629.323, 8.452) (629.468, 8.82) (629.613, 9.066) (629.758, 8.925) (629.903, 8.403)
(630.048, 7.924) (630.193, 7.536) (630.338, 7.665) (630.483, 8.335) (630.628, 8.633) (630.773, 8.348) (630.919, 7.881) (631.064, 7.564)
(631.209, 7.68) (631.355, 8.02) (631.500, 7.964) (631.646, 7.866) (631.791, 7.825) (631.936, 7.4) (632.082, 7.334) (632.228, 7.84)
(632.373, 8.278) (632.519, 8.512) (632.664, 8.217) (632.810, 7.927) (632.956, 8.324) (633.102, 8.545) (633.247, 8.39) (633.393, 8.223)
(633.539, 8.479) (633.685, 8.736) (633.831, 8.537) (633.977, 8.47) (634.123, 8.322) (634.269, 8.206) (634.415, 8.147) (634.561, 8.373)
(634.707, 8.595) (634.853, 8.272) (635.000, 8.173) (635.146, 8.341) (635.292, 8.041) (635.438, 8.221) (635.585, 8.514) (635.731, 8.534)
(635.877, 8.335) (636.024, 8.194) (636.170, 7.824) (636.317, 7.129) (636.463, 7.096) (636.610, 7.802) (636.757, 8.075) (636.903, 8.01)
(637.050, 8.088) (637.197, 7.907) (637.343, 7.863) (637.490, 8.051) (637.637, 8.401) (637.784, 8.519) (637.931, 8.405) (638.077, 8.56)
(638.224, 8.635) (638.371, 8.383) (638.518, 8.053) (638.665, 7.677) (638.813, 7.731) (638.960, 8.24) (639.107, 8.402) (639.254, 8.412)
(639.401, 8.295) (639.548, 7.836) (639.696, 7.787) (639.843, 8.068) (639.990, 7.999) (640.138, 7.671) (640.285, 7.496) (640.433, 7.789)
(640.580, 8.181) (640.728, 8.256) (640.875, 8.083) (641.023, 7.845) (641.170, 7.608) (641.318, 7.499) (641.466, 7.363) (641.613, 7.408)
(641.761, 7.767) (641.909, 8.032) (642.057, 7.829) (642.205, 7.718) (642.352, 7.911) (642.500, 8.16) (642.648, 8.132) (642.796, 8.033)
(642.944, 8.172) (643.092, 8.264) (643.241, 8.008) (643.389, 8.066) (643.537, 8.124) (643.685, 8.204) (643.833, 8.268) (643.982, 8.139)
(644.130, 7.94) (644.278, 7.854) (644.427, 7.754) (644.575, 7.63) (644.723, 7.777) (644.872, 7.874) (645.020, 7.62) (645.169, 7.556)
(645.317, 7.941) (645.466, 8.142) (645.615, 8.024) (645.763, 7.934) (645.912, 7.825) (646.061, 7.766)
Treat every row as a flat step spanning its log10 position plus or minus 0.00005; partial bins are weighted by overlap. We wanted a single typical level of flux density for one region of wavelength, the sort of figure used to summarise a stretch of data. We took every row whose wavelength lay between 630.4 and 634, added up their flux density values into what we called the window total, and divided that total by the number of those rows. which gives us 8.13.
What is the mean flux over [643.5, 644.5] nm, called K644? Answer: 8.04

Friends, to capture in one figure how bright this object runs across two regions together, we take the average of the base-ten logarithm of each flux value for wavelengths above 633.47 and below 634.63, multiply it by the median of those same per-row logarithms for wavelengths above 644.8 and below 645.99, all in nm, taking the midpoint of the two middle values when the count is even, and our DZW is 0.830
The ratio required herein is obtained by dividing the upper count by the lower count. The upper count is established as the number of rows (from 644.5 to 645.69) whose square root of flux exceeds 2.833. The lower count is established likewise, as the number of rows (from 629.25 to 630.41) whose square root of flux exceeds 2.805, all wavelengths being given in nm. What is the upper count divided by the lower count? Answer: 0.2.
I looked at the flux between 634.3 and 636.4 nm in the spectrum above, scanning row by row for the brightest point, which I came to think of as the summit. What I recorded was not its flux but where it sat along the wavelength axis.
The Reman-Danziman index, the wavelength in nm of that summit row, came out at 634.707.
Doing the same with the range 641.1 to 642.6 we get 642.500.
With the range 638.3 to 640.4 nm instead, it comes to 639.254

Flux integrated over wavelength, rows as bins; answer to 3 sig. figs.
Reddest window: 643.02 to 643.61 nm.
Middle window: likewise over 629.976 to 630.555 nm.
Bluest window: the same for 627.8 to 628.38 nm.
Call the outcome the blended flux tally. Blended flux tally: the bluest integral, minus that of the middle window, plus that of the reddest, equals 4.99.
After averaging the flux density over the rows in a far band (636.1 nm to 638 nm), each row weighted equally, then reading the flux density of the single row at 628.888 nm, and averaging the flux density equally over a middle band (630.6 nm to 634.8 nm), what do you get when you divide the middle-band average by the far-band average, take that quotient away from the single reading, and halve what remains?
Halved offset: 3.80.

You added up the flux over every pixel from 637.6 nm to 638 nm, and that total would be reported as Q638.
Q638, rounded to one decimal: 25.3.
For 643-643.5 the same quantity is 24.3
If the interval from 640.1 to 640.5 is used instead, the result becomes 23.0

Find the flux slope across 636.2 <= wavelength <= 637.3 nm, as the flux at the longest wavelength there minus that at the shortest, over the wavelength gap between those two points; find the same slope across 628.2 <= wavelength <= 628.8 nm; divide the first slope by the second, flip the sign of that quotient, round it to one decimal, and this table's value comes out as 3.3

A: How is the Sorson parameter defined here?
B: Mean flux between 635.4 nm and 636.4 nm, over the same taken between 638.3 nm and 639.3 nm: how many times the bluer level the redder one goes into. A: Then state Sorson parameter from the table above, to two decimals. 1.00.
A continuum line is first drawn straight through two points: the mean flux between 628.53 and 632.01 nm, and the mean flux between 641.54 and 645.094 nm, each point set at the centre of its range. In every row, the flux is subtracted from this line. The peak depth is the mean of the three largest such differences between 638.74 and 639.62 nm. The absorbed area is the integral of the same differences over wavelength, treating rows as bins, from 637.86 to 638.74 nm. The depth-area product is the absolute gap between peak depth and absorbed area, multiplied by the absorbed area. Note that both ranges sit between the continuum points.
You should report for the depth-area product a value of -0.07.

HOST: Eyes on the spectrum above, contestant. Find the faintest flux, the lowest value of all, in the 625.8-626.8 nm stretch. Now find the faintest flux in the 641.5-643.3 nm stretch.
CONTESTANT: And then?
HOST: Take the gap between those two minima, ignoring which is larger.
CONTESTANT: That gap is 0.62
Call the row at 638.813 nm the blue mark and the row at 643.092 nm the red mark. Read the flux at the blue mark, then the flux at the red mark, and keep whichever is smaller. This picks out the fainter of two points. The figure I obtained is 7.73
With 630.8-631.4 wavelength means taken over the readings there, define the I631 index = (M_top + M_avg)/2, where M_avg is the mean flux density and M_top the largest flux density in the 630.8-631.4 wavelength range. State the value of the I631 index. 7.9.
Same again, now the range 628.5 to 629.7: 8.8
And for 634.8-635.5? 8.3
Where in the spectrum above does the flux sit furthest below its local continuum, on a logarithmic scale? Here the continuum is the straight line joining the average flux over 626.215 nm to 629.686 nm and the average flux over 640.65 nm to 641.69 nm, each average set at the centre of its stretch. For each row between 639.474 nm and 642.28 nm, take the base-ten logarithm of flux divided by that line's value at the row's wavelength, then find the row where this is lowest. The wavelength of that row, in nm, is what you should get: 641.466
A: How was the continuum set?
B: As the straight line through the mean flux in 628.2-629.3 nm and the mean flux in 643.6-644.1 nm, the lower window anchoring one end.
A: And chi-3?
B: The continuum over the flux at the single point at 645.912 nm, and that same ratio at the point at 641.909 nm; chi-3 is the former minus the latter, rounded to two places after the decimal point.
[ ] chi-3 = 0.02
